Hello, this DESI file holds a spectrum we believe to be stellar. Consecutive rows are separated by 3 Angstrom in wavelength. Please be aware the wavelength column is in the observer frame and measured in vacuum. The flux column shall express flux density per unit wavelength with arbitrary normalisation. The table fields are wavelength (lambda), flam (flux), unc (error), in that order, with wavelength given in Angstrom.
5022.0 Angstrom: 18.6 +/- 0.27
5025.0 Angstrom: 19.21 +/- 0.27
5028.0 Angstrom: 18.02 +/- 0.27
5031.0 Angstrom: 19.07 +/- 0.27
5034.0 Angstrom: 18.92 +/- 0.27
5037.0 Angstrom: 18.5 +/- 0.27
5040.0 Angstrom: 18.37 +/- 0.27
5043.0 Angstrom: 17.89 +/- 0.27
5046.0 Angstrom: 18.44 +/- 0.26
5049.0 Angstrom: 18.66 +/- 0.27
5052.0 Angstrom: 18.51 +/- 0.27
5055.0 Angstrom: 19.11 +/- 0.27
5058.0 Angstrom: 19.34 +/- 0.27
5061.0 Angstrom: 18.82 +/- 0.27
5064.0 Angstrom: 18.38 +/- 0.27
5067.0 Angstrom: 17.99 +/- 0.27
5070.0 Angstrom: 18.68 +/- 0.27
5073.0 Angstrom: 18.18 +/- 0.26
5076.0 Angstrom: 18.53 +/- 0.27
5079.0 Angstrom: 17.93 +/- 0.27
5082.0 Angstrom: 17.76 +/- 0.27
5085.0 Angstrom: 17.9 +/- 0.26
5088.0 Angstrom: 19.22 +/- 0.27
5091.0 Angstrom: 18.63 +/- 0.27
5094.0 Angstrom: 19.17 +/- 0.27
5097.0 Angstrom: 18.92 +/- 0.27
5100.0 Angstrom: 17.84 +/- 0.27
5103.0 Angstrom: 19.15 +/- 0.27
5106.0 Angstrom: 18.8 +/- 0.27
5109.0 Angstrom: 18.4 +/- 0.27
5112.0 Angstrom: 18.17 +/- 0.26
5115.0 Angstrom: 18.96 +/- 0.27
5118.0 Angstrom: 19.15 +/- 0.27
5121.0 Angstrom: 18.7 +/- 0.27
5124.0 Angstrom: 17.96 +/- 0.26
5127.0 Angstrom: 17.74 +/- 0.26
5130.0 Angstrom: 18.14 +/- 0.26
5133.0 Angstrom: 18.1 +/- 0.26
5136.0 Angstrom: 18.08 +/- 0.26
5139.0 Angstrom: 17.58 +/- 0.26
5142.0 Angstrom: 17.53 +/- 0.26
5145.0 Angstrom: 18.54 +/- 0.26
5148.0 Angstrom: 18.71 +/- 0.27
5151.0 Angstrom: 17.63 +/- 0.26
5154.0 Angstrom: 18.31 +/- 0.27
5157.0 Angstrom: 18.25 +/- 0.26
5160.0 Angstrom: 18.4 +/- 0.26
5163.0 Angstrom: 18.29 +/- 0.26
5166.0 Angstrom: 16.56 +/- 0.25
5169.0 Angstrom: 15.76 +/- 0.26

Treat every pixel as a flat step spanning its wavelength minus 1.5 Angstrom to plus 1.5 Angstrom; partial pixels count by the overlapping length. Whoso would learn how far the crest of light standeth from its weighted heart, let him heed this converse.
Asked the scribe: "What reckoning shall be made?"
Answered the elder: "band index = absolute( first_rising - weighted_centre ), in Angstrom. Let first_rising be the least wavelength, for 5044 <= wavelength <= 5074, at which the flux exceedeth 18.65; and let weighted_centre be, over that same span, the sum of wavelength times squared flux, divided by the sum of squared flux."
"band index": 10.4 Angstrom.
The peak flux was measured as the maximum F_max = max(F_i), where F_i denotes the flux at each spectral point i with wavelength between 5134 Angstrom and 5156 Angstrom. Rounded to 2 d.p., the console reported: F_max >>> 18.71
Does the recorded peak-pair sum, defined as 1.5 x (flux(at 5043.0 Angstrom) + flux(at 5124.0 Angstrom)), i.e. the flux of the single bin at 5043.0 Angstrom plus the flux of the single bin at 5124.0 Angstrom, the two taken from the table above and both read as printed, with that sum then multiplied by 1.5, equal 53.8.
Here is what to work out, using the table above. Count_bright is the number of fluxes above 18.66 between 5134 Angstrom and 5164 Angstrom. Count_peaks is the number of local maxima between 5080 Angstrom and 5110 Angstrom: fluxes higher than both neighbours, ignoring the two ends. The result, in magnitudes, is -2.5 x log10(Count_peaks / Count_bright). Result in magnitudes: -1.2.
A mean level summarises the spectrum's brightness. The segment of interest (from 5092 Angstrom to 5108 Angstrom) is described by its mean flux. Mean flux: 18.8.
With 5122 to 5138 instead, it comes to 18.0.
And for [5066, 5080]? 18.3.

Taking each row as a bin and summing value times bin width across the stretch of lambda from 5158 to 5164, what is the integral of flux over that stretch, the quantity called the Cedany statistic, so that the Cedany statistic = 110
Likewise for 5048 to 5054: 112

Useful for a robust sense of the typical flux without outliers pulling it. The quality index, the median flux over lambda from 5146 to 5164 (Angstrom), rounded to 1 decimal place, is 18.3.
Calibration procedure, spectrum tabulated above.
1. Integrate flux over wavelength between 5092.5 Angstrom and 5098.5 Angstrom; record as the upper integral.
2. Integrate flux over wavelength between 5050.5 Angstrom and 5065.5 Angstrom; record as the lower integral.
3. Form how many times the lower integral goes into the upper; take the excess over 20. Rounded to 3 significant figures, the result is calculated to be -19.6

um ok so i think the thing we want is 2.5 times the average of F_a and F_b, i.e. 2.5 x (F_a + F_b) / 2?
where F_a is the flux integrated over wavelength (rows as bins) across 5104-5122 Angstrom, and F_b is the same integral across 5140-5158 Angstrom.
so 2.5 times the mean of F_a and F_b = 829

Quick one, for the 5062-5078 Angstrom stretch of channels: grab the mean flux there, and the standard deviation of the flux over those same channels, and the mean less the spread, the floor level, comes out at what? 18.1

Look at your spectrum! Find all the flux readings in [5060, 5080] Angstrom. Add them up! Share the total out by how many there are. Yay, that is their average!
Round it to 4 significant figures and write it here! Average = 18.36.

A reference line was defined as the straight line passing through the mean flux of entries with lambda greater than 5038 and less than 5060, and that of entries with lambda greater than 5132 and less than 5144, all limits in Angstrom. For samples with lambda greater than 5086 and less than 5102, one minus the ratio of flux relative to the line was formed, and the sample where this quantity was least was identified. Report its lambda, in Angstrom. 5094.0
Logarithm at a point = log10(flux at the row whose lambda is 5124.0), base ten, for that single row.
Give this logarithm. 1.25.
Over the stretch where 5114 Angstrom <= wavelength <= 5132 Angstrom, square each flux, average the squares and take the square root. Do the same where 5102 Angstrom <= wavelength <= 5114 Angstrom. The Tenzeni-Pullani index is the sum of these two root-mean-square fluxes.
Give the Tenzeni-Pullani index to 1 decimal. 37.1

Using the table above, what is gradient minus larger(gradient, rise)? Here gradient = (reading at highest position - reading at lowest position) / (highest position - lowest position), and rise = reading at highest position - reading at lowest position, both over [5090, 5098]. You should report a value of -0.242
